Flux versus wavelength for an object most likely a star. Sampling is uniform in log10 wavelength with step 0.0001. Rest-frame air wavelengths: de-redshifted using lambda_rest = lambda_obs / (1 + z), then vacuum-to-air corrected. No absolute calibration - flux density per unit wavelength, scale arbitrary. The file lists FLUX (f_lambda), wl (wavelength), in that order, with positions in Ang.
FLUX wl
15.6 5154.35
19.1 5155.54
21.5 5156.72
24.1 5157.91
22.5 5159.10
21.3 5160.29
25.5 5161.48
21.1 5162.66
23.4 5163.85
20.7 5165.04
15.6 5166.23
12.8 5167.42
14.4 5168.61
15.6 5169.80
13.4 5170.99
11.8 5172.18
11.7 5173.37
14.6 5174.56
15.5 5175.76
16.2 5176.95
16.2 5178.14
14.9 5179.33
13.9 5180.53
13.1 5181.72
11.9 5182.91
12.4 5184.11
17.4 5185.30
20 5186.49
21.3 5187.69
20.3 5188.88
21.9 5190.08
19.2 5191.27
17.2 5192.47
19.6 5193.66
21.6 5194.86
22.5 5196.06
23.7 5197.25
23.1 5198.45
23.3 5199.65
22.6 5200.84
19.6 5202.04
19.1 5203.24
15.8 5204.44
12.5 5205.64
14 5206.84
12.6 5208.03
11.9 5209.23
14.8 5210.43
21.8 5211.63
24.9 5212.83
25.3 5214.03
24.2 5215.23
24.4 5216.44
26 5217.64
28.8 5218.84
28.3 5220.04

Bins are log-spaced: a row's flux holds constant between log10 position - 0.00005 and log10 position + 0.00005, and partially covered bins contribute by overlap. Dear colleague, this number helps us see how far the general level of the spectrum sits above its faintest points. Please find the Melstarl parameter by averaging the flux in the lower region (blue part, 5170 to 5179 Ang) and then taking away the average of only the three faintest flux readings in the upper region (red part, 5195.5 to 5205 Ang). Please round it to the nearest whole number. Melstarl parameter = -4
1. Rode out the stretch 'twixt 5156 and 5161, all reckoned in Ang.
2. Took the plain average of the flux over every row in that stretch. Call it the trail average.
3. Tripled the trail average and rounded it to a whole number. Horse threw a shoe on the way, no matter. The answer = 67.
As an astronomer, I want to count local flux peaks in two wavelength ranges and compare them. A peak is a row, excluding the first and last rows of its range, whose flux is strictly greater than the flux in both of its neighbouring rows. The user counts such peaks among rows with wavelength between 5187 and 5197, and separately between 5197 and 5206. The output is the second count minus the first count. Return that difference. 0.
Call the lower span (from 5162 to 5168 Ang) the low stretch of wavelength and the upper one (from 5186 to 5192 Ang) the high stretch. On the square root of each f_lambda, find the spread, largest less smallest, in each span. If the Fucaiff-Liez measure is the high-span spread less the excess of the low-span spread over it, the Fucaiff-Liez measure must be -0.7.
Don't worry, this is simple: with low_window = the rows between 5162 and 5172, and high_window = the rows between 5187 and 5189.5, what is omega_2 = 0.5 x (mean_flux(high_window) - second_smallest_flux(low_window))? 3.7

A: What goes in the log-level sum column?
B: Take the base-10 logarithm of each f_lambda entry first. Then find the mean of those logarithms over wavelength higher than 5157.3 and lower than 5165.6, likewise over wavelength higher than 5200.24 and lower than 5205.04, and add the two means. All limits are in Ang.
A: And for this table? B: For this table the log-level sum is 2.64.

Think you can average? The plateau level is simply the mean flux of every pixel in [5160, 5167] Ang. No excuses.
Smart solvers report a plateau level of 21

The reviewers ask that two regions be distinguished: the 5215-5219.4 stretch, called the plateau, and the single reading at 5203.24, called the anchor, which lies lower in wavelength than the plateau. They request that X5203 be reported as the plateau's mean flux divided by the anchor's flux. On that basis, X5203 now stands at 1.4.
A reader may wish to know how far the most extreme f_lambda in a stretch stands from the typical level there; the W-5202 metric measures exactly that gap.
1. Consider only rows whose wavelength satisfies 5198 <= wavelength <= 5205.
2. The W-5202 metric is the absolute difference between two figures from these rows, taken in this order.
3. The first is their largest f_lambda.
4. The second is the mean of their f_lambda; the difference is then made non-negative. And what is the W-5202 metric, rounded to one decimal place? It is 2.7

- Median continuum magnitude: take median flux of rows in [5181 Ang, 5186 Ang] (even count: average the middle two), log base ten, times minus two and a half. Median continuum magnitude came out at -2.76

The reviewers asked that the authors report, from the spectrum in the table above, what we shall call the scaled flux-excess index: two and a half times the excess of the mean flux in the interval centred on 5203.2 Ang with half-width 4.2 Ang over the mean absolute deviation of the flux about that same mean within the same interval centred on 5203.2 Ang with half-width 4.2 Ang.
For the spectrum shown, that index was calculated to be 37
